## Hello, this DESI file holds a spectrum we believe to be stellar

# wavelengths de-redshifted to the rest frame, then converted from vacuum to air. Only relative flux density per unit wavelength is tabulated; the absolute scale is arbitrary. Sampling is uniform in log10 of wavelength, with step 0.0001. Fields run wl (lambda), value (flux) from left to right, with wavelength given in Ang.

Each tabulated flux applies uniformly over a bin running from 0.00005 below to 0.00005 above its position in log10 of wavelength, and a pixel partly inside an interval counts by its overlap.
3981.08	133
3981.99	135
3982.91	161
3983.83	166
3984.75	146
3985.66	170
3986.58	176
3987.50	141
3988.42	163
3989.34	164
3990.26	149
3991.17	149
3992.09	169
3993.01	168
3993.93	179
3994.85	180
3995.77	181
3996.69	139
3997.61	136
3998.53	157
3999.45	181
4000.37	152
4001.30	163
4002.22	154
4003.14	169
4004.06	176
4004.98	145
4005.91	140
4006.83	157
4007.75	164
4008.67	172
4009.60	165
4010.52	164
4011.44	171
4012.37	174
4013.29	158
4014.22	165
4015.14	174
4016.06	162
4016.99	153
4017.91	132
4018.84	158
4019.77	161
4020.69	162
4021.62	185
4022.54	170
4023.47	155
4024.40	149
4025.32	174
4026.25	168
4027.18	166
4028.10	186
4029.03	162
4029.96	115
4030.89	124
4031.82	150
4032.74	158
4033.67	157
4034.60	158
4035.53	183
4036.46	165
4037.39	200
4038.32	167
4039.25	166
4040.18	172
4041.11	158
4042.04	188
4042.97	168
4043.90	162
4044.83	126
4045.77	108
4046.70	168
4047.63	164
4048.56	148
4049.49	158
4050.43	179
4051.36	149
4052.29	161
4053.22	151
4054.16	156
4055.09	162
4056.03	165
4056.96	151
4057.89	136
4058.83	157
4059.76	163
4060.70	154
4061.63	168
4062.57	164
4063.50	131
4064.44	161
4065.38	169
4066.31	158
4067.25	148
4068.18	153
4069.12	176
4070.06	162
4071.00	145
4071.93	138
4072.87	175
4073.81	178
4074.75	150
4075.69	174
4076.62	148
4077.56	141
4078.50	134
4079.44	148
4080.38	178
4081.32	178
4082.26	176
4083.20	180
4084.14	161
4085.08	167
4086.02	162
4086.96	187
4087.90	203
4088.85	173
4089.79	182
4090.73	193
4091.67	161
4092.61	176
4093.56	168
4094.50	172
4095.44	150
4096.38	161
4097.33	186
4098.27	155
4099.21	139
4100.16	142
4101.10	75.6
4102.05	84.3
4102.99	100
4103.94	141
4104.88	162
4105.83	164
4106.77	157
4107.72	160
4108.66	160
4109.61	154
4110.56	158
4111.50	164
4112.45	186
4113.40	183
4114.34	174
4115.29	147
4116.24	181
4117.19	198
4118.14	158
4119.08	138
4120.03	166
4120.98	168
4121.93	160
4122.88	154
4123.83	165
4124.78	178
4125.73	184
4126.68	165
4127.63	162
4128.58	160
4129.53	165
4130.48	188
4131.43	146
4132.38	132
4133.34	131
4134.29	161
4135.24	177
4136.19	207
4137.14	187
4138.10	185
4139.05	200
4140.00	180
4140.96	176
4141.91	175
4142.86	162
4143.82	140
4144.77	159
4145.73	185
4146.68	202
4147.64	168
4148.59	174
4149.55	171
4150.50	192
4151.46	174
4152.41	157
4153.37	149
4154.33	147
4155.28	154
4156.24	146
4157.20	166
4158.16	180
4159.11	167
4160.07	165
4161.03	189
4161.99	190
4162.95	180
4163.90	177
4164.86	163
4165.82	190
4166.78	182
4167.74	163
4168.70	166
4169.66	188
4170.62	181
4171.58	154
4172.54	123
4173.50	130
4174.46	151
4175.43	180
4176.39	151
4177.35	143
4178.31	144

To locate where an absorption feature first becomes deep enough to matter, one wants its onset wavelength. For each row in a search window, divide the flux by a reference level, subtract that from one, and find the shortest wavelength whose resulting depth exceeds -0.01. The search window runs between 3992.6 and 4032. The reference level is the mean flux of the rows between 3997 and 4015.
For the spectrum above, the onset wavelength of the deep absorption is 3996.69 Ang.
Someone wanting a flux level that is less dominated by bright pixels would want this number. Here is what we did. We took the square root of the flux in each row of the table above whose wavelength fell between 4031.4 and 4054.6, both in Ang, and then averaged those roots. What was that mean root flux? 12.7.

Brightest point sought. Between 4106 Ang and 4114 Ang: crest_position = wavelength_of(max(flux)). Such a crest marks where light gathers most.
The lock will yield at 4112.45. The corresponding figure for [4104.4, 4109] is 4105.83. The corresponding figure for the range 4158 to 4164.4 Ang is 4161.99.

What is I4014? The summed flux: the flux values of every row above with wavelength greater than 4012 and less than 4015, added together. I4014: 497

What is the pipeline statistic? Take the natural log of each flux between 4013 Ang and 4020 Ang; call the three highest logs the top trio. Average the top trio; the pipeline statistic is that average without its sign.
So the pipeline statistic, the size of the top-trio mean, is 5.12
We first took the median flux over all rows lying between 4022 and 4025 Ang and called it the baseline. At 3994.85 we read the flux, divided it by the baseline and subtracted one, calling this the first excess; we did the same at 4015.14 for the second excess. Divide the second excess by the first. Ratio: 0.8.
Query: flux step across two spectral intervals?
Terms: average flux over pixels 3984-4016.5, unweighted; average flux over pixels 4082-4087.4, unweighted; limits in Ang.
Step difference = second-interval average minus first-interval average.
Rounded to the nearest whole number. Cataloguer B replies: 10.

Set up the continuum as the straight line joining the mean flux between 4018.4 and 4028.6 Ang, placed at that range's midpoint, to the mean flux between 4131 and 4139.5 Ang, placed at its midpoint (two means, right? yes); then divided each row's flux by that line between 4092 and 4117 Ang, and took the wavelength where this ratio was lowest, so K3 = 4101.10 Ang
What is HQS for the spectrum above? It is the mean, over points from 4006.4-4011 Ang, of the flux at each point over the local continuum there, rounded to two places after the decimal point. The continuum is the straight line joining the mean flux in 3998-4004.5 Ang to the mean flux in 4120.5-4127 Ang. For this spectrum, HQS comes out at 1.00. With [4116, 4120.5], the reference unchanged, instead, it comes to 1.00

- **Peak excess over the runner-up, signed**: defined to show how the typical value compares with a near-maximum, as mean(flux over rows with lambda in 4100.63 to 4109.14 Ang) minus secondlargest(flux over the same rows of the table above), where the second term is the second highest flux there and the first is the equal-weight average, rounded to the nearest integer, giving -28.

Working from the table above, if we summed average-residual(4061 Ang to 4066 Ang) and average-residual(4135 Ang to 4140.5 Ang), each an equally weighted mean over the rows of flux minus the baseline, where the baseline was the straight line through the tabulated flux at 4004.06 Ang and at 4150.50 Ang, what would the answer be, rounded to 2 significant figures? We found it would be -25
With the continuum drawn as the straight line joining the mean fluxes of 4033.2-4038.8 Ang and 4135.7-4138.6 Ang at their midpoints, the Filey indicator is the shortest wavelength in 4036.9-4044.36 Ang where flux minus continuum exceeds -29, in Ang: 4037.39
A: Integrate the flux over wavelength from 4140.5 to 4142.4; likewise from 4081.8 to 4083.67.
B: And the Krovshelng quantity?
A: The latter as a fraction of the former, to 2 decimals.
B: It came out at 1.00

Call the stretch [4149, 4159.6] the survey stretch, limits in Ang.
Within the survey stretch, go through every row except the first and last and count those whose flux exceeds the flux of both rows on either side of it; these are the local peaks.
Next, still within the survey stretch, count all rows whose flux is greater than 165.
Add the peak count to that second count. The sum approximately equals 9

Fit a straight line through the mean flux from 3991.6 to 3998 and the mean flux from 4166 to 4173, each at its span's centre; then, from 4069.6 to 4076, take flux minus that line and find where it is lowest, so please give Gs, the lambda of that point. 4071.93 Ang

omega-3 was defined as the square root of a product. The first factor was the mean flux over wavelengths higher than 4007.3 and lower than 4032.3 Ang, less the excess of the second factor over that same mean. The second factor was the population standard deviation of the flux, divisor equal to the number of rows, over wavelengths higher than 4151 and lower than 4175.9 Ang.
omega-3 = 73.5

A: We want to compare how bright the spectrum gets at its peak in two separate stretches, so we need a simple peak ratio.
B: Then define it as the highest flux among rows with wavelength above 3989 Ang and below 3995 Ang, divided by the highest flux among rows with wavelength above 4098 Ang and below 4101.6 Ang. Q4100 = 1.16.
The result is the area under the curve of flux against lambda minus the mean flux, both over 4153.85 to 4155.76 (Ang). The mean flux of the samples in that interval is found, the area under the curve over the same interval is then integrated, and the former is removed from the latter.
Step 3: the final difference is 137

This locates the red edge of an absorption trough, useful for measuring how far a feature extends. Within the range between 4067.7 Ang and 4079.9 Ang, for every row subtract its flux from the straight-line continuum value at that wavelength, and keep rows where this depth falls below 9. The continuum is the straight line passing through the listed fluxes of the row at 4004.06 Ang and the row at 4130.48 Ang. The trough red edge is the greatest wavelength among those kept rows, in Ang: 4075.69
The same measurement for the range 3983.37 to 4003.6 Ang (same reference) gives 4003.14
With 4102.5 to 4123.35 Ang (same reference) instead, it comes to 4117.19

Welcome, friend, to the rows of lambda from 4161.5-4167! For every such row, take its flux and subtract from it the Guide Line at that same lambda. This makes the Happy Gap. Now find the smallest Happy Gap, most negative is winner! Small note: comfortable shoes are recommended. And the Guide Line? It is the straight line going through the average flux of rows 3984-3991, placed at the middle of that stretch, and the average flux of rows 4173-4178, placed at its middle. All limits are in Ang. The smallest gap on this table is 12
